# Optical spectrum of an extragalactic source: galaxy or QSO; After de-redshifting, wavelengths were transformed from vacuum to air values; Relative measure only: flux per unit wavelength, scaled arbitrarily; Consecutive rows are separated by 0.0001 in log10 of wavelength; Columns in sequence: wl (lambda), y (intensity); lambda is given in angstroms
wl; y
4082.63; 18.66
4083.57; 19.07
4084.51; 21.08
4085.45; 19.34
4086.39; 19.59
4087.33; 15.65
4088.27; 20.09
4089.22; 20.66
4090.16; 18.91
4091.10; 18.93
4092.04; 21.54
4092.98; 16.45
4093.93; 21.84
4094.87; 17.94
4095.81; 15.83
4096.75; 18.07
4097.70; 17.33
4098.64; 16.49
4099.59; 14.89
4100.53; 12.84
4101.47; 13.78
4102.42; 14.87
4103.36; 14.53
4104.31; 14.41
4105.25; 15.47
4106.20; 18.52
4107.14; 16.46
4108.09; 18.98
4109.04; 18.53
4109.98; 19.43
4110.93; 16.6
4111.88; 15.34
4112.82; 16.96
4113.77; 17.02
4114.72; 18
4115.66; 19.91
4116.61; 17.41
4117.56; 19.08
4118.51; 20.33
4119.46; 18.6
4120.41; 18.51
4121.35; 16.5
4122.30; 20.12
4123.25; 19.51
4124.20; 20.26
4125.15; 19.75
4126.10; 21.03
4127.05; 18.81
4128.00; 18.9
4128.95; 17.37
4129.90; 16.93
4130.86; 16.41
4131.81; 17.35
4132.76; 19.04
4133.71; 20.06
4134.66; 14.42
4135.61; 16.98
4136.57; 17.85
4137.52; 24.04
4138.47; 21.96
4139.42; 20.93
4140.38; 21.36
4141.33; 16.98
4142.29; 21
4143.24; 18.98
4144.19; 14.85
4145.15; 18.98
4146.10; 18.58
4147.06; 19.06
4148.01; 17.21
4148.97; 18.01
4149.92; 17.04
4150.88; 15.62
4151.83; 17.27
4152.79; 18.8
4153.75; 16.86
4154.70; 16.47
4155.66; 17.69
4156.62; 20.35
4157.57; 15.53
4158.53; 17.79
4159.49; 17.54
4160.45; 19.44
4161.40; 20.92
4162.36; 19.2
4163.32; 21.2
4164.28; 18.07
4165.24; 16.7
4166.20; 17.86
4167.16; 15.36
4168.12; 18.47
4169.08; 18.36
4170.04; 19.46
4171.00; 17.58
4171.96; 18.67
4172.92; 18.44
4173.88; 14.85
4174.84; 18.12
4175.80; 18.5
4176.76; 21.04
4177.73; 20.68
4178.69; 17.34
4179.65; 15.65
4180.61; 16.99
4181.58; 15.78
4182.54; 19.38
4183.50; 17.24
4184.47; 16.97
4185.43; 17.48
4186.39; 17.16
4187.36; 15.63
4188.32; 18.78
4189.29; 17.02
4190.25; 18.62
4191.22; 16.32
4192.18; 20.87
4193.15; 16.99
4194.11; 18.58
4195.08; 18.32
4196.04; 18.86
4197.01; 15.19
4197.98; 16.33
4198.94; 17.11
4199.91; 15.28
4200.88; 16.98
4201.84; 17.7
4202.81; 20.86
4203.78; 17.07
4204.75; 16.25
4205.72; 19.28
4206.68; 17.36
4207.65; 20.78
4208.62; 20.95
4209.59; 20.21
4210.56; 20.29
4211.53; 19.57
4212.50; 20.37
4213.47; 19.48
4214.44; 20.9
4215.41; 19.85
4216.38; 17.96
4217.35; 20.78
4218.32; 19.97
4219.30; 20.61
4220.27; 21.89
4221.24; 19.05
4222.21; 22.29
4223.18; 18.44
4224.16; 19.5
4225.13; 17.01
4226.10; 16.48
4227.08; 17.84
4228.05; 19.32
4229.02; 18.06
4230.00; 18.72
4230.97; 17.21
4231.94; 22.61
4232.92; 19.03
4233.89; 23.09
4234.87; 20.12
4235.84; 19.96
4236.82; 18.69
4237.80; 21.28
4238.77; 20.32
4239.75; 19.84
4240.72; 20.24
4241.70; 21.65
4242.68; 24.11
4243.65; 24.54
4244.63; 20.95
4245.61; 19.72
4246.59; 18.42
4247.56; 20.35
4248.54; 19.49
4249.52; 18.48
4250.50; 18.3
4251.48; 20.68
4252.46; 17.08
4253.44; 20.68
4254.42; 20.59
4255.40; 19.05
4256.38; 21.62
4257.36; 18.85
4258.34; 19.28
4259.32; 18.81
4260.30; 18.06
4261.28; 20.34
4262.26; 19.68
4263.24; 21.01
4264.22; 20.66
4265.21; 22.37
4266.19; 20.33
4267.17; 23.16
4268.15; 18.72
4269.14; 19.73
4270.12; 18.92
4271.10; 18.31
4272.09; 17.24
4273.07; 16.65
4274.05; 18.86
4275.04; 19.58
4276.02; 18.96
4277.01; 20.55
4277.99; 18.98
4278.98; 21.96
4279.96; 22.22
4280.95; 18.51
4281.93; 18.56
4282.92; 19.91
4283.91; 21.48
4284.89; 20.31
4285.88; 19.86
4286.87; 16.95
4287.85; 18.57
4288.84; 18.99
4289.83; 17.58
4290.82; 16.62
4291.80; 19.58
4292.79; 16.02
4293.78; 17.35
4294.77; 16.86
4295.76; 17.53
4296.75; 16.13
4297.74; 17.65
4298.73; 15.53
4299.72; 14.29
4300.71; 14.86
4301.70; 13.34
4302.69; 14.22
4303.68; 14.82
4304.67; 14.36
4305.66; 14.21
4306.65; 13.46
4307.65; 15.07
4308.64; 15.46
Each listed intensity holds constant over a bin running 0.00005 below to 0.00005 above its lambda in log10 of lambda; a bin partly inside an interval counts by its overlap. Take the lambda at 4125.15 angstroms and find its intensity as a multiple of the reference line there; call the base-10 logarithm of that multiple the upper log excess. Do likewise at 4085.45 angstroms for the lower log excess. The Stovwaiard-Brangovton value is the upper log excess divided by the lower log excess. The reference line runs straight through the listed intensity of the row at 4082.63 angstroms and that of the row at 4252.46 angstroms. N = 2.1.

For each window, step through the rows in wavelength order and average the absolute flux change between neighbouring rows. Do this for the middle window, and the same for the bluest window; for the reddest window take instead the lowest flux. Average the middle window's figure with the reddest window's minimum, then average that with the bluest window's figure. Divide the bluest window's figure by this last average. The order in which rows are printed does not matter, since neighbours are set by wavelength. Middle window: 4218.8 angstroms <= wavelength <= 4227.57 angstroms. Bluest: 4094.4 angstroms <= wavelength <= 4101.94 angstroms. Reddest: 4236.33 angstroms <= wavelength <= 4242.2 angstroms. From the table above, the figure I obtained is 0.25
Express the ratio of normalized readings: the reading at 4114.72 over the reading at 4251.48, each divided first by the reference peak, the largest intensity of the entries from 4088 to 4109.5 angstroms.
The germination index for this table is 0.87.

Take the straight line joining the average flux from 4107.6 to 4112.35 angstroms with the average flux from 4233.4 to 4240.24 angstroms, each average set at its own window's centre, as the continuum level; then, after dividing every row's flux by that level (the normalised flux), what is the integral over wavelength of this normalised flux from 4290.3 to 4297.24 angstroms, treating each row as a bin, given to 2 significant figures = 5.5 angstroms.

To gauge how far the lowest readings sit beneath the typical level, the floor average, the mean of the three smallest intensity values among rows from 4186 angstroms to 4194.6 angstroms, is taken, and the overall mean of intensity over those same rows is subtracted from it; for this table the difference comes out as -1.46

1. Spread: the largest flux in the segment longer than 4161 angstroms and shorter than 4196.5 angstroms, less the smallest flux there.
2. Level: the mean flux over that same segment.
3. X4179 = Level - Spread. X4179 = 11.7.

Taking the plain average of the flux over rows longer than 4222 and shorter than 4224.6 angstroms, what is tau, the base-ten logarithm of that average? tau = 1.30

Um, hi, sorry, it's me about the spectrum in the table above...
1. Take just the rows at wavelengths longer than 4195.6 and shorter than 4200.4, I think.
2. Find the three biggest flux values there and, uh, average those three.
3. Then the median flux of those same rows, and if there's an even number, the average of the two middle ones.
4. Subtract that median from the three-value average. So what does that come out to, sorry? 1.1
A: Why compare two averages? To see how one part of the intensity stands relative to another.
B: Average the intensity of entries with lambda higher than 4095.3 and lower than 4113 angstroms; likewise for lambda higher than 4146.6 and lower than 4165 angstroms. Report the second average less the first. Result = 1.8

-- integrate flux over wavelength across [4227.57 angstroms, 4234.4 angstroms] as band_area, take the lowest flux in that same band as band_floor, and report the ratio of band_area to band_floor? 7.8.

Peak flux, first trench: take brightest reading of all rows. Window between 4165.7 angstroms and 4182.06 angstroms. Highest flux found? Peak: 21.04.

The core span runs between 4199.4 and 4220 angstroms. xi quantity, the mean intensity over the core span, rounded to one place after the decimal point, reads 19.2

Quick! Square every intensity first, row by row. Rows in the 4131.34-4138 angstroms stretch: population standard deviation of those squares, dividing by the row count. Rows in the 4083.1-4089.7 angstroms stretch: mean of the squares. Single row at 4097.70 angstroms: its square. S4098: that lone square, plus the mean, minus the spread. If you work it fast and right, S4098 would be 569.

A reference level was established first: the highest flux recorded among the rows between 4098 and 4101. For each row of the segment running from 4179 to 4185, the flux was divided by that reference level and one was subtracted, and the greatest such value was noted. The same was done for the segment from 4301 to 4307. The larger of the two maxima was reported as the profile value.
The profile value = 0.18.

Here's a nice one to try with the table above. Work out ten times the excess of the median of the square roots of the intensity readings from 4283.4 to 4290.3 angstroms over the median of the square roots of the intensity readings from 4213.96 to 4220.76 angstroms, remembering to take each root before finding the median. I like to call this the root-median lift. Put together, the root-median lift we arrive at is -1.8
